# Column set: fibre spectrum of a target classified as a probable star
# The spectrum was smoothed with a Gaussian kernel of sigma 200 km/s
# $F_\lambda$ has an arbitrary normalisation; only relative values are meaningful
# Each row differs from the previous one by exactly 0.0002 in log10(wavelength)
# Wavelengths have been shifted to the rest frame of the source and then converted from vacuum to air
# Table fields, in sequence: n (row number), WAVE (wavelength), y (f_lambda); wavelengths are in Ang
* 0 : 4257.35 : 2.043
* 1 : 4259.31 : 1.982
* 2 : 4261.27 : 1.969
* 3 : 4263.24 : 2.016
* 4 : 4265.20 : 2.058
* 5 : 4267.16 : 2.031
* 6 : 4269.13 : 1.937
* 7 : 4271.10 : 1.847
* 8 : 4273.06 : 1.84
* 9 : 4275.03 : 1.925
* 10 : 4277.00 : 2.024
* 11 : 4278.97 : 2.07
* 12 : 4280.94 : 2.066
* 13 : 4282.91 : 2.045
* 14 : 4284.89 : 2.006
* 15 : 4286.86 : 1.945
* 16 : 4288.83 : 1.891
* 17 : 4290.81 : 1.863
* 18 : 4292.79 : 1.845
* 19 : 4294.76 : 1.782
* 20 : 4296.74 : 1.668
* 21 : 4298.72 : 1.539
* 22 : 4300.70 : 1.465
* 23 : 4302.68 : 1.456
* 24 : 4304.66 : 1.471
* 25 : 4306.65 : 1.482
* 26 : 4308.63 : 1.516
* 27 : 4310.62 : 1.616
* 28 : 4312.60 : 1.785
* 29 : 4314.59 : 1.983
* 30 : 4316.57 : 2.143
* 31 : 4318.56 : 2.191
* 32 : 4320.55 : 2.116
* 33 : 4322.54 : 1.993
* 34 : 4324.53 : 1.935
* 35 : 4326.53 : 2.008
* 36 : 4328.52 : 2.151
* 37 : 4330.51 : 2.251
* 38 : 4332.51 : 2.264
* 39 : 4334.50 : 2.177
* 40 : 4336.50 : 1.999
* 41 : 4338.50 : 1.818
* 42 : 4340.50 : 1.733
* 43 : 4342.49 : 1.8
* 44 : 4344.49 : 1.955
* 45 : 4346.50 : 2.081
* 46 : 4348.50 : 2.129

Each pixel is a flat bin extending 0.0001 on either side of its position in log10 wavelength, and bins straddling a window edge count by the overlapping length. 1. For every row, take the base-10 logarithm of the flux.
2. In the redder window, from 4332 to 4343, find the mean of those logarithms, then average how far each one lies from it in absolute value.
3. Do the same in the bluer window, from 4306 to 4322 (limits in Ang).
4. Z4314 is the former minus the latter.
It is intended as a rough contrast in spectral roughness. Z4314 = -0.020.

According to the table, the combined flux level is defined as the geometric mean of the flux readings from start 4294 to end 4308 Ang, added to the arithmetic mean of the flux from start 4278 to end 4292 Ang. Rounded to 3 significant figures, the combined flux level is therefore 3.53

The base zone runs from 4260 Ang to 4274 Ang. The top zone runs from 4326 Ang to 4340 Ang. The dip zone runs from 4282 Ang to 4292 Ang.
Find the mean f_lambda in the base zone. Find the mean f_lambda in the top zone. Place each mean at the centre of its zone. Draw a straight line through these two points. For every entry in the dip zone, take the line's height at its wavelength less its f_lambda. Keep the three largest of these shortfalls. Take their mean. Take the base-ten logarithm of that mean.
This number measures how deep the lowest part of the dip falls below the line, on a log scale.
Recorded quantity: -1.0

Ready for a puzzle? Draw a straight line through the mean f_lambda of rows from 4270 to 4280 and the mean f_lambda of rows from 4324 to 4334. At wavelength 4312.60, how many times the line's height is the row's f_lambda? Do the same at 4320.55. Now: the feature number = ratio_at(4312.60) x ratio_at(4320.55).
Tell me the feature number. 0.87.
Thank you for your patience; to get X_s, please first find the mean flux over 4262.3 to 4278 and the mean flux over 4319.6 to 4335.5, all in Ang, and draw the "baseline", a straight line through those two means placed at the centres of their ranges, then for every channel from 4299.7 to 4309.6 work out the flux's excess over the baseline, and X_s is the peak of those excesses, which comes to -0.55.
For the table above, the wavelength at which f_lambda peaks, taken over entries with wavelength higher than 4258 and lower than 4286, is 4278.97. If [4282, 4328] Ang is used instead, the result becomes 4318.56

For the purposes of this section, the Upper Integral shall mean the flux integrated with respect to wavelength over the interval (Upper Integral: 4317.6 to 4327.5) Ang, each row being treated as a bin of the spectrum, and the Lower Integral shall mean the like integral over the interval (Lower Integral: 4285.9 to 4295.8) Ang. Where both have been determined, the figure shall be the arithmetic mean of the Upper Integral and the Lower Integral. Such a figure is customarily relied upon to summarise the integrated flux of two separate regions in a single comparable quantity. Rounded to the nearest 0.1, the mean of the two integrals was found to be 19.4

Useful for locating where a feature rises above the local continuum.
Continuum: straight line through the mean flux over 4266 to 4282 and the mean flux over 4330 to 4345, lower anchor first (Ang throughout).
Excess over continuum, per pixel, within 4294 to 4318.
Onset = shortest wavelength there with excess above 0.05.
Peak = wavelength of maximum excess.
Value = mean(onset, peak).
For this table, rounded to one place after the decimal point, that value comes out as 4316.6 Ang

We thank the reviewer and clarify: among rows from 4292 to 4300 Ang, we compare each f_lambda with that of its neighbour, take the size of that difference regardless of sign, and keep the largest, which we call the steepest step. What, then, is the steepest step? 0.13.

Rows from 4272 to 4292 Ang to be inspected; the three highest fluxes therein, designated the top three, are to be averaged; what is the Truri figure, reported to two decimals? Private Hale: 2.06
